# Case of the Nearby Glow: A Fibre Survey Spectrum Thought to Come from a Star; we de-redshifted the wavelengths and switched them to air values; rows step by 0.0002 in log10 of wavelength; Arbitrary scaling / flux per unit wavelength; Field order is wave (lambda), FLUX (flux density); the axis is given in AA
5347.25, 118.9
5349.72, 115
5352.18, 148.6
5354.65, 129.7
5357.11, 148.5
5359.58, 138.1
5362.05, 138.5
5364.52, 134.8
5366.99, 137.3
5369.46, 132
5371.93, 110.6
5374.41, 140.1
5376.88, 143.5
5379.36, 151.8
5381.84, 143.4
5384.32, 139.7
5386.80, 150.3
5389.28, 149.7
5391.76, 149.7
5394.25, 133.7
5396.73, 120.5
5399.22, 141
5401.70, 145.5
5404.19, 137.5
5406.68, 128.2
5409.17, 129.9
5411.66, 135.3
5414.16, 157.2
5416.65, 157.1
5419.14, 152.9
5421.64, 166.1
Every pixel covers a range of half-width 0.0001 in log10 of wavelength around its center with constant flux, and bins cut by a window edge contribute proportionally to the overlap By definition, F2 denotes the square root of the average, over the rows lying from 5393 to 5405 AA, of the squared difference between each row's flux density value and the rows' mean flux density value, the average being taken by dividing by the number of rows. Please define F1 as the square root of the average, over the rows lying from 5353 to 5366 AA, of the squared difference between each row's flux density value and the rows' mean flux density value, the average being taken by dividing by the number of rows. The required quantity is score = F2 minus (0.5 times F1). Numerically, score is 5.4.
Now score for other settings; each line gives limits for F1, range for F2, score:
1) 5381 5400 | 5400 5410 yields 2.1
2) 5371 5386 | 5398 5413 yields -0.5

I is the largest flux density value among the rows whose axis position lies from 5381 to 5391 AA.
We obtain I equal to 150.3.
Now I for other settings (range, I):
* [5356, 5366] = 148.5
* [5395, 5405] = 145.5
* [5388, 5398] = 149.7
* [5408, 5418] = 157.2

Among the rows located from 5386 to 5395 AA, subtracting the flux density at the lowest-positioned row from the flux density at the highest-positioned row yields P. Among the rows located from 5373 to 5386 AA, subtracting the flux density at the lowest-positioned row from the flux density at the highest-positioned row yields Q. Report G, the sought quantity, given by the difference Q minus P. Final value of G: 16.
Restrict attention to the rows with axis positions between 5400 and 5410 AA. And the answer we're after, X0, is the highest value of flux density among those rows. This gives 145.5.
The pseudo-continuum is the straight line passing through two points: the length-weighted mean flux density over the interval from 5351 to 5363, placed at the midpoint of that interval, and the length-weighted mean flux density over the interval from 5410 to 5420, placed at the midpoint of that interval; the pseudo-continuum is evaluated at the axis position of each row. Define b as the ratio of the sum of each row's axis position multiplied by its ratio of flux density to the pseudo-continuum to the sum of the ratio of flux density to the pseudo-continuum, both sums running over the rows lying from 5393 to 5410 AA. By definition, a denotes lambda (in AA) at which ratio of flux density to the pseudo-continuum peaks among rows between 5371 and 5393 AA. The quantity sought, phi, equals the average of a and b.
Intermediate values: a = 5379.36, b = 5401.7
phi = 5390.5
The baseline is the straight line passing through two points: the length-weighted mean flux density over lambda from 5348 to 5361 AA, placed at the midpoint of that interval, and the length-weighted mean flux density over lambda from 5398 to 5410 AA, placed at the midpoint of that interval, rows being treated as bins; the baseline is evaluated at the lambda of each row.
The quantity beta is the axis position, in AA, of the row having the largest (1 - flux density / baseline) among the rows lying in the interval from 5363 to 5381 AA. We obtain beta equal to 5371.93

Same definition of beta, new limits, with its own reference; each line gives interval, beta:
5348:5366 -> 5349.72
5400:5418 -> 5406.68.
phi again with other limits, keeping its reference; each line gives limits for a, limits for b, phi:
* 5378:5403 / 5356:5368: 5370.7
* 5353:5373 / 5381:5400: 5373.7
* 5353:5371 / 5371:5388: 5368.4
